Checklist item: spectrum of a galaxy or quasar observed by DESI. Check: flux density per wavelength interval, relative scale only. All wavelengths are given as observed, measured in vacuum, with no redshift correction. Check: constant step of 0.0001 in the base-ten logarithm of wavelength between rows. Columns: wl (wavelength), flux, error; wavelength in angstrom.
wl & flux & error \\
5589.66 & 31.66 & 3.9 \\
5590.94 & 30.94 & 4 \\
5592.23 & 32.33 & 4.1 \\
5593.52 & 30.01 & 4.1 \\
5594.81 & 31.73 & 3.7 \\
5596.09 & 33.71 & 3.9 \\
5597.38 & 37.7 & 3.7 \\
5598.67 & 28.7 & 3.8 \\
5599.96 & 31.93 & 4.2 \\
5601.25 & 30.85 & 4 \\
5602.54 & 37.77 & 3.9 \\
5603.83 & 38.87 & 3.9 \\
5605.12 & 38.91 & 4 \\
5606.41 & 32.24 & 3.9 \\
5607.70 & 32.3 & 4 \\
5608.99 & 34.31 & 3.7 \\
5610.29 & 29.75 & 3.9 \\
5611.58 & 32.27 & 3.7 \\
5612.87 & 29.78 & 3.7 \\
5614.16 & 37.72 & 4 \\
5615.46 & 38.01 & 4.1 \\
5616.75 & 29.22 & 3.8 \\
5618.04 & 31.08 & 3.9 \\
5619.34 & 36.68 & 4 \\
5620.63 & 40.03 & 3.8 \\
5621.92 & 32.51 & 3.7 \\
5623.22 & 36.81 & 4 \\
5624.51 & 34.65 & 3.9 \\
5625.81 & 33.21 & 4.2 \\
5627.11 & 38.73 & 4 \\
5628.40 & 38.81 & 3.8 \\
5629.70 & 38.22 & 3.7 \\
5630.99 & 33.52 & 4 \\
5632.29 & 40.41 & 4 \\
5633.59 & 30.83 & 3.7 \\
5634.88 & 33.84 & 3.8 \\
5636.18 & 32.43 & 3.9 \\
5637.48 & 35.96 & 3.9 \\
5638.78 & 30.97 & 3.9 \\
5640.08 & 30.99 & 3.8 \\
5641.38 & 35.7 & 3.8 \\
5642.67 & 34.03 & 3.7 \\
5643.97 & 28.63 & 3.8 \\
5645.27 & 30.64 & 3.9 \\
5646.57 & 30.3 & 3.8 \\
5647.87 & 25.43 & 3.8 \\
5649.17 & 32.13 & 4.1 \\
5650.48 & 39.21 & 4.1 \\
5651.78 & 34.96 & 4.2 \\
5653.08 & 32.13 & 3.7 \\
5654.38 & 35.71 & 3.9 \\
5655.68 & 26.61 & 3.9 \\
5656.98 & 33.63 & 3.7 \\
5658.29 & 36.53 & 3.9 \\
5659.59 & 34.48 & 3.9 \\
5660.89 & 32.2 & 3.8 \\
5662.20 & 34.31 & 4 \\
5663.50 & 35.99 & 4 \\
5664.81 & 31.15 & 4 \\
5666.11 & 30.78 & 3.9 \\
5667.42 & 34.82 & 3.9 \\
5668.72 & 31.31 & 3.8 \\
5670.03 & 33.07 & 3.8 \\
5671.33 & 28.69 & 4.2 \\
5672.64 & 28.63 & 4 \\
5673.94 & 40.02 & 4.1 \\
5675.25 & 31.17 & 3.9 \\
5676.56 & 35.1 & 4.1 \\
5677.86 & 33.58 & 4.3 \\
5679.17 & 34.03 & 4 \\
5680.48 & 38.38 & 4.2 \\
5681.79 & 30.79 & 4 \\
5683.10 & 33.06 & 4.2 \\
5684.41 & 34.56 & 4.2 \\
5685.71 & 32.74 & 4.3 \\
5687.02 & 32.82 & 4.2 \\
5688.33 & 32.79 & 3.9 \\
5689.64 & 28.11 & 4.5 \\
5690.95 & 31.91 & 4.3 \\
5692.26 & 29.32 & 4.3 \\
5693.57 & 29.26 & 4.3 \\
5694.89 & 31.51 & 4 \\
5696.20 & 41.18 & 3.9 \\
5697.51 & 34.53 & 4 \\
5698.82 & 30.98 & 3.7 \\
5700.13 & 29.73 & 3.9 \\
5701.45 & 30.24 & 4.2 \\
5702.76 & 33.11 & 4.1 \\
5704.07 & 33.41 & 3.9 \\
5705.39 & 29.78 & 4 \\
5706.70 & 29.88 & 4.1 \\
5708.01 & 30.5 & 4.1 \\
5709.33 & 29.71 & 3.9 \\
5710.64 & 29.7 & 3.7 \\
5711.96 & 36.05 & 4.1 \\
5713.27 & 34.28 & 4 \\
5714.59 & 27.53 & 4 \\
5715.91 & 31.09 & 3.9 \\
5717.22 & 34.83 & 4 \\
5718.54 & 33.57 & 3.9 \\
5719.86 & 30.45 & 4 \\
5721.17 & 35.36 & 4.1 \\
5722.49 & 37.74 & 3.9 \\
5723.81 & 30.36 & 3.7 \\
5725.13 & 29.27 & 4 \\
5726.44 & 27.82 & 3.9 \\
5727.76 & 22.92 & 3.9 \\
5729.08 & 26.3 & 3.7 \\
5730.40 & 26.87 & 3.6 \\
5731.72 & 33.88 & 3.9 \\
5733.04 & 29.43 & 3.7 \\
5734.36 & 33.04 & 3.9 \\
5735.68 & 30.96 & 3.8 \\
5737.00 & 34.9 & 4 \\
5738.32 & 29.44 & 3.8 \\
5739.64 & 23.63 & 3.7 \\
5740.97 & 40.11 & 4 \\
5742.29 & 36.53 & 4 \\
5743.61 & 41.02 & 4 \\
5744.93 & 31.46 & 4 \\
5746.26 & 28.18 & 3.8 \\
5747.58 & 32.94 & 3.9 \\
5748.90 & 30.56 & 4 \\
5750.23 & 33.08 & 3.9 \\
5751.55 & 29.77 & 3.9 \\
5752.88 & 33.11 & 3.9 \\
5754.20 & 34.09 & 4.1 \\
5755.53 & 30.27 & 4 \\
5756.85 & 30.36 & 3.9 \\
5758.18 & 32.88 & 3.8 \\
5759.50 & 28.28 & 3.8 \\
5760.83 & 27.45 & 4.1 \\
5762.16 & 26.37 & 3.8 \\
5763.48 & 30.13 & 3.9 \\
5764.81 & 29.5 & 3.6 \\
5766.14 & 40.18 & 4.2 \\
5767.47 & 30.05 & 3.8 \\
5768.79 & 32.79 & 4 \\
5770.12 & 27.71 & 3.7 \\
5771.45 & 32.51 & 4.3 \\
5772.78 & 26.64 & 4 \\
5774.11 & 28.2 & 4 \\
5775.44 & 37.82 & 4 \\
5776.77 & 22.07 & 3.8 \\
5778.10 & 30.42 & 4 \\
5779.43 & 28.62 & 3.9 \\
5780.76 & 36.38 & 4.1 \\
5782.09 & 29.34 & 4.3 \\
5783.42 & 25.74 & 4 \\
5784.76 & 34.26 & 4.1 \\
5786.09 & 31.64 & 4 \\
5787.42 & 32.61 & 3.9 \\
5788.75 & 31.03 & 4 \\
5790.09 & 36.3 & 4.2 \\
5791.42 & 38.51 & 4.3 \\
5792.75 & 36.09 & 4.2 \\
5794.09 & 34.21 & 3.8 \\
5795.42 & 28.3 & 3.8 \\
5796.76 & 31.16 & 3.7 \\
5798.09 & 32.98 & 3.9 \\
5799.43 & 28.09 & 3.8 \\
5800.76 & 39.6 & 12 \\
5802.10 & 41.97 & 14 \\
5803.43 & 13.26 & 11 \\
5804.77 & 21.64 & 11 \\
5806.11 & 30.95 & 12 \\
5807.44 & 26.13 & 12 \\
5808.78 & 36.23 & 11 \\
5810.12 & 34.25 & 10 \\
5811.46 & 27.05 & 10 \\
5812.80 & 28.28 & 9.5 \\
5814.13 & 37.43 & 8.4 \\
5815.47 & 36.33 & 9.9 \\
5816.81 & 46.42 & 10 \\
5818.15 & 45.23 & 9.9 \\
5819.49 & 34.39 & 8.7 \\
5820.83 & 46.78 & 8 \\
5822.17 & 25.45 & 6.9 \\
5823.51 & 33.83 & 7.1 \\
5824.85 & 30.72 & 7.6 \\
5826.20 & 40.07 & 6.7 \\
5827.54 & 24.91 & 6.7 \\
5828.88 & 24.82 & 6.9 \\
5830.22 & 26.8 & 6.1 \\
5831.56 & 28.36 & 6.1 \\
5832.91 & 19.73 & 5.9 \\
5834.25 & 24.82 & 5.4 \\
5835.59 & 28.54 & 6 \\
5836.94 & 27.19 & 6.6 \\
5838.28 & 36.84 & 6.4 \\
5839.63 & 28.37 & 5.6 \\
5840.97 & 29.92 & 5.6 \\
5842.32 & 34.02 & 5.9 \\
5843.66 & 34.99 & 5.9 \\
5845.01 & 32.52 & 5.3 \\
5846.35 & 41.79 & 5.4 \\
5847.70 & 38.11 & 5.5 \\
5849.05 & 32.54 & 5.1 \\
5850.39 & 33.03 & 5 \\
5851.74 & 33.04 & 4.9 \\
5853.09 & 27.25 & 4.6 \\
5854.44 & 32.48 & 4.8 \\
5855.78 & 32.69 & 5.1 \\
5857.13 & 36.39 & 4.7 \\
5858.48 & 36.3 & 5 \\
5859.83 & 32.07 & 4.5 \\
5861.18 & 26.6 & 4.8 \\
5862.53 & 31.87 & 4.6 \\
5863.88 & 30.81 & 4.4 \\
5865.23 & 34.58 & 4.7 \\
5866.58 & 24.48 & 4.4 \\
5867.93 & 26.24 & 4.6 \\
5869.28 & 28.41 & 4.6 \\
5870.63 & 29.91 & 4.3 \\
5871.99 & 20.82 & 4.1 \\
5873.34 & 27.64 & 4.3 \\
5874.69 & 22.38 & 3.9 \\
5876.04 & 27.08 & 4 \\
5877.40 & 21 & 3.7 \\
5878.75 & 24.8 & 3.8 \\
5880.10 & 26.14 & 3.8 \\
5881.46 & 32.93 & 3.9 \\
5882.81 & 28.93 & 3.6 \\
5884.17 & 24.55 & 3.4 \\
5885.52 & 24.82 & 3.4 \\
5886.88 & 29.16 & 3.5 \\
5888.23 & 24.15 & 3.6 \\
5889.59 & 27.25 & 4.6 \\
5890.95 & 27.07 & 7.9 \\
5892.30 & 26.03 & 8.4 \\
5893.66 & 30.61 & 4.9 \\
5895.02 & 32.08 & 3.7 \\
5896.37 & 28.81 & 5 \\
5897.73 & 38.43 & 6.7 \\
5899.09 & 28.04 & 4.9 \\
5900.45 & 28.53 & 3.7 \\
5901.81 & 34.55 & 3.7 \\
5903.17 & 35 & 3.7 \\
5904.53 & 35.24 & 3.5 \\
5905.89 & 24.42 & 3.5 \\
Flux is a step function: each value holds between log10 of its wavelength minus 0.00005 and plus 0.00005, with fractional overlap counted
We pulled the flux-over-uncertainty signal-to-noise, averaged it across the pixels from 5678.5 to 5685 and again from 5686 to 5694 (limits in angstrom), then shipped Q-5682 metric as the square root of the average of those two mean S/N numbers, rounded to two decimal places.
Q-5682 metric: 2.79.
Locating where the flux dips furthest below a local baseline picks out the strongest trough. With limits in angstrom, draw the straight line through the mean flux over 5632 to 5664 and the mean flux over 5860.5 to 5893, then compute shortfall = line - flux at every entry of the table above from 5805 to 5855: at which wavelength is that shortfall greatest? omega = 5832.91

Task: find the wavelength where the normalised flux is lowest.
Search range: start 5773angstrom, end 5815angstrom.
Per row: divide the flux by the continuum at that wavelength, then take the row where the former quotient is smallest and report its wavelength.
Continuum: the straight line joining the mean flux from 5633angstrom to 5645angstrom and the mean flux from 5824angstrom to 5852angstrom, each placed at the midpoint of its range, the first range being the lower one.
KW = 5803.43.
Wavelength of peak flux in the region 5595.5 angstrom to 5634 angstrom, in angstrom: 5632.29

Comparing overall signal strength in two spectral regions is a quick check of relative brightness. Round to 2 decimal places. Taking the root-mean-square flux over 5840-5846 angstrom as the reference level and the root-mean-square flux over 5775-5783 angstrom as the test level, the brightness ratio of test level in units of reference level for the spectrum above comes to 0.95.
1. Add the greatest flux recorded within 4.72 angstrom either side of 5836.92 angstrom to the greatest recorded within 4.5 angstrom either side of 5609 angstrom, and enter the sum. 76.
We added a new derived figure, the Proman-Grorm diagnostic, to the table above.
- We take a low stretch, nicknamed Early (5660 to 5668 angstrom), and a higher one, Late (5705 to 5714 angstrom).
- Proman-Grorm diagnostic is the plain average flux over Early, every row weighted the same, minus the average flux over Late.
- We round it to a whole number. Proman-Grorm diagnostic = 2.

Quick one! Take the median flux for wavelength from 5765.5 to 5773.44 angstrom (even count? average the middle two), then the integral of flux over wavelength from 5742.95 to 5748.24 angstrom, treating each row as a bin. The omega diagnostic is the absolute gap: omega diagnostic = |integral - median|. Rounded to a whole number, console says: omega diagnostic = 145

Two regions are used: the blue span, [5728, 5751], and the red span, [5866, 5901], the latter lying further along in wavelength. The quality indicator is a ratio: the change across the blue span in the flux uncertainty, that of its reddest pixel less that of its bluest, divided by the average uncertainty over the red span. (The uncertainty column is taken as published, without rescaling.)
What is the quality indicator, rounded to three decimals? 0.045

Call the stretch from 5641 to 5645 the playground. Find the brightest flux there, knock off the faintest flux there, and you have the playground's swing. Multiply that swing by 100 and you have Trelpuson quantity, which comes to 707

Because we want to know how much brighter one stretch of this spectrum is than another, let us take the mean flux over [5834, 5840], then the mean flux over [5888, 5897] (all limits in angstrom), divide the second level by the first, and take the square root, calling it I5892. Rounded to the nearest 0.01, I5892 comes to 0.98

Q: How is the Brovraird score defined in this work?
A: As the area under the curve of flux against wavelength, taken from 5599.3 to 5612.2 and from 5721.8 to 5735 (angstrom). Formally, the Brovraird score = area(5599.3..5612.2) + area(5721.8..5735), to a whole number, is 830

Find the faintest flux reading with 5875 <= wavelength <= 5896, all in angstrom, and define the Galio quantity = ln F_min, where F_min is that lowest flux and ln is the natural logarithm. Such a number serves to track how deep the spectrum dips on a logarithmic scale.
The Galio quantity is 3.04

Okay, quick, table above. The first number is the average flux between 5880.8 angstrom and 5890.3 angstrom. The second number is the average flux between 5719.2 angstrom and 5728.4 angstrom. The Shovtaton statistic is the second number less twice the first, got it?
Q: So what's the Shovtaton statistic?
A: -24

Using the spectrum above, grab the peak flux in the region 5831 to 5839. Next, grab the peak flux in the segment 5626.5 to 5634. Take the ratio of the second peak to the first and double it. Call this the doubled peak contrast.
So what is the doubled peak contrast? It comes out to 2.2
